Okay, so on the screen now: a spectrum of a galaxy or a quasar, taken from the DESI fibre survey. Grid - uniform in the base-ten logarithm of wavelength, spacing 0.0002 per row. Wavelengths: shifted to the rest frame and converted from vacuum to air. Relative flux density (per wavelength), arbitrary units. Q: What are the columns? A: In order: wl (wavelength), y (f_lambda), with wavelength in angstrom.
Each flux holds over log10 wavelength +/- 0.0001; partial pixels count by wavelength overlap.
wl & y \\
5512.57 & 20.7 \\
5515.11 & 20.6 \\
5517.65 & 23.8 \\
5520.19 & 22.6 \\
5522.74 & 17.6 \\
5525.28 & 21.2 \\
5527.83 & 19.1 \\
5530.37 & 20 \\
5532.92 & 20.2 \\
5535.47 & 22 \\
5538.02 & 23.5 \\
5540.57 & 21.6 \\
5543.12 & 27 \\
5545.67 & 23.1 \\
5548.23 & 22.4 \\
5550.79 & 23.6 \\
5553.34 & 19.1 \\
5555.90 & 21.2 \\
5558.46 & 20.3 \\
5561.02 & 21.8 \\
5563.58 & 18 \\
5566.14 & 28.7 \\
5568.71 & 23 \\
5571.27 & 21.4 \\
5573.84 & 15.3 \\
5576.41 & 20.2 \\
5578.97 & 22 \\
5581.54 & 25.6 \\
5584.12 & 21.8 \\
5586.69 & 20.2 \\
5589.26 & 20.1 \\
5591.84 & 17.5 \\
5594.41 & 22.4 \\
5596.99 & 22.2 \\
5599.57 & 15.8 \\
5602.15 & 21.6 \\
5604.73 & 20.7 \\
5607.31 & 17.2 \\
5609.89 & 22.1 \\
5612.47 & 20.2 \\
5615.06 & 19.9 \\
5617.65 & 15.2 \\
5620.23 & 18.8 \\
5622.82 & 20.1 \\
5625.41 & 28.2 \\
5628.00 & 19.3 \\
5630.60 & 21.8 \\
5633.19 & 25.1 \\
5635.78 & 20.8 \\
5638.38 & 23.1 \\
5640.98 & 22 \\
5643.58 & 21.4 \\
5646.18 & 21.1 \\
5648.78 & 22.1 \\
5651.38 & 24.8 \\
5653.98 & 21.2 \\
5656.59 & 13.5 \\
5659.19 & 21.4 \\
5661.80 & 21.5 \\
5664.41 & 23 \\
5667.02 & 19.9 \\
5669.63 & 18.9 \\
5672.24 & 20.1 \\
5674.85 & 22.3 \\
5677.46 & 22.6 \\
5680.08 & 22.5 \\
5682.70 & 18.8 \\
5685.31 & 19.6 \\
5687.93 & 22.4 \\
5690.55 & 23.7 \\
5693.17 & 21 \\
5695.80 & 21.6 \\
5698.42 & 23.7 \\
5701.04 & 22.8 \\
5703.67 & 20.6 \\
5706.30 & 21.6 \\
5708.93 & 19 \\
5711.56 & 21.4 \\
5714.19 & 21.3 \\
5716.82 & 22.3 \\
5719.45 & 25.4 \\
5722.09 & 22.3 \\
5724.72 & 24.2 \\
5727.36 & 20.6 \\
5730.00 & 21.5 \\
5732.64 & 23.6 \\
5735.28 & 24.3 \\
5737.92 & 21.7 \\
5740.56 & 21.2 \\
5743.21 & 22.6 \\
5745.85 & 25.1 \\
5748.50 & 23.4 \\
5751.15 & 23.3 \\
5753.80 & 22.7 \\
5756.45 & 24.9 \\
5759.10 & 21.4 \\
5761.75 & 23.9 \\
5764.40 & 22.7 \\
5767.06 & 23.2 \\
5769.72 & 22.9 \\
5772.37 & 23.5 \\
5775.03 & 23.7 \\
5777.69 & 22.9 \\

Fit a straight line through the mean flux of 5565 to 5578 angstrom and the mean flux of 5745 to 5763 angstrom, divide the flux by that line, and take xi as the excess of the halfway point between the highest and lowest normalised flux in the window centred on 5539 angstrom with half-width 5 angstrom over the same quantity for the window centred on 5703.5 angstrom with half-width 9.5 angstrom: 0.21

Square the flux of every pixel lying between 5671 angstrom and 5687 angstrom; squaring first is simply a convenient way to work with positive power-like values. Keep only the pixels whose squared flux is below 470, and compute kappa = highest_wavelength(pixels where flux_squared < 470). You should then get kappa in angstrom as 5685.31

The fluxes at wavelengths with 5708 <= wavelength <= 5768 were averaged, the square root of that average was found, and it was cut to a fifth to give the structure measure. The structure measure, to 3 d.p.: 0.953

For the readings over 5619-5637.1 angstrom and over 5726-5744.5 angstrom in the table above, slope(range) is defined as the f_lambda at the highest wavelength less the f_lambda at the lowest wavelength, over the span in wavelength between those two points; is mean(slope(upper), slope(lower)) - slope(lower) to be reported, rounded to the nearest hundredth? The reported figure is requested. 0.00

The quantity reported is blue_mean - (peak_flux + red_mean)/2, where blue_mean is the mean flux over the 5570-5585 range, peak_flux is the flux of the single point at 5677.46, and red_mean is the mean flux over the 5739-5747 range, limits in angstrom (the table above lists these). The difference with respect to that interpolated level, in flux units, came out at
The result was -1.7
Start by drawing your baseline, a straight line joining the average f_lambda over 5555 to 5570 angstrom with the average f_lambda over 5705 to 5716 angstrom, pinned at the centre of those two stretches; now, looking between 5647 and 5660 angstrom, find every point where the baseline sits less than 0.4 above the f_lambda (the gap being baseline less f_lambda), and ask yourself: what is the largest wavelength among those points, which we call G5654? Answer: 5659.19 angstrom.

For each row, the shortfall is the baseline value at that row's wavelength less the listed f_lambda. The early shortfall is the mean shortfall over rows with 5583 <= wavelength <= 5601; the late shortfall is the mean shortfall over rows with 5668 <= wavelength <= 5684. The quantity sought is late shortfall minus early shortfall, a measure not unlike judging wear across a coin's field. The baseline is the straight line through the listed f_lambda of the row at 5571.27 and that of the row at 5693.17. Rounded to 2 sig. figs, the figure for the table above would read -1.1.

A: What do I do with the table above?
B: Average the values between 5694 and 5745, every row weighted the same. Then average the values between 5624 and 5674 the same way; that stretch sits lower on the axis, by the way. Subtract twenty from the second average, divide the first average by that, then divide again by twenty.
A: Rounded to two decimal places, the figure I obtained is 0.72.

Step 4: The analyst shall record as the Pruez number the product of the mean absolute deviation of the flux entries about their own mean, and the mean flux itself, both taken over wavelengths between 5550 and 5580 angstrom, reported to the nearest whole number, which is 47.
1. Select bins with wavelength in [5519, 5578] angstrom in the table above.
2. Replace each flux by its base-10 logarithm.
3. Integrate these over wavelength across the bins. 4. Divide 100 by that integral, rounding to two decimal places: 1.28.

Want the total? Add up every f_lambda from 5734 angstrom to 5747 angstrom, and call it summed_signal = 114.9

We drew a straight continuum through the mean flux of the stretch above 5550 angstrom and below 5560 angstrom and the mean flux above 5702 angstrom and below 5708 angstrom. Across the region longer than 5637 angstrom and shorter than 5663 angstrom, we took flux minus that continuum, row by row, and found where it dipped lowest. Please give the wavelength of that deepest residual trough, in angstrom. 5656.59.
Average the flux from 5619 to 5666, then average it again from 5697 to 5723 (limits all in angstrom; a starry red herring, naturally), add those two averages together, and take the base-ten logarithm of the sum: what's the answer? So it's 1.640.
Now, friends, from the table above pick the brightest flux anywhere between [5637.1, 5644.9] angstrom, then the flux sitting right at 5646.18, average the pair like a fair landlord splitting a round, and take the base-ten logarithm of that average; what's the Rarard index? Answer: 1.34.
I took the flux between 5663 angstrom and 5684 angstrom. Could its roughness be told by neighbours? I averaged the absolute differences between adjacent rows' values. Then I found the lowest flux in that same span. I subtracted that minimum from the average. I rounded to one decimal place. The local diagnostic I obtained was -17.1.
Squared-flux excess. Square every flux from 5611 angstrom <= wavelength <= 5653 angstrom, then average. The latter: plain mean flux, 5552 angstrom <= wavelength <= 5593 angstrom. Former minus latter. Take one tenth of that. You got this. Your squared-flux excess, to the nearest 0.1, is 44.9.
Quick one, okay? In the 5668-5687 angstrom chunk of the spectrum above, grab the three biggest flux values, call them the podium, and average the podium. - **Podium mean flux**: 22.5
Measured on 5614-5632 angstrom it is 23.4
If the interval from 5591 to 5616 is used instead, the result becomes 22.2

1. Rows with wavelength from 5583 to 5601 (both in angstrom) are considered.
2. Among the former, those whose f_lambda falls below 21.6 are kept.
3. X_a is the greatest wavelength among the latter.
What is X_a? 5599.57 angstrom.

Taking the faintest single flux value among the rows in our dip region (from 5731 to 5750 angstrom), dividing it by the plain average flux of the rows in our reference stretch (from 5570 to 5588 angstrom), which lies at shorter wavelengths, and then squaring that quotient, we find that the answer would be 1.0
